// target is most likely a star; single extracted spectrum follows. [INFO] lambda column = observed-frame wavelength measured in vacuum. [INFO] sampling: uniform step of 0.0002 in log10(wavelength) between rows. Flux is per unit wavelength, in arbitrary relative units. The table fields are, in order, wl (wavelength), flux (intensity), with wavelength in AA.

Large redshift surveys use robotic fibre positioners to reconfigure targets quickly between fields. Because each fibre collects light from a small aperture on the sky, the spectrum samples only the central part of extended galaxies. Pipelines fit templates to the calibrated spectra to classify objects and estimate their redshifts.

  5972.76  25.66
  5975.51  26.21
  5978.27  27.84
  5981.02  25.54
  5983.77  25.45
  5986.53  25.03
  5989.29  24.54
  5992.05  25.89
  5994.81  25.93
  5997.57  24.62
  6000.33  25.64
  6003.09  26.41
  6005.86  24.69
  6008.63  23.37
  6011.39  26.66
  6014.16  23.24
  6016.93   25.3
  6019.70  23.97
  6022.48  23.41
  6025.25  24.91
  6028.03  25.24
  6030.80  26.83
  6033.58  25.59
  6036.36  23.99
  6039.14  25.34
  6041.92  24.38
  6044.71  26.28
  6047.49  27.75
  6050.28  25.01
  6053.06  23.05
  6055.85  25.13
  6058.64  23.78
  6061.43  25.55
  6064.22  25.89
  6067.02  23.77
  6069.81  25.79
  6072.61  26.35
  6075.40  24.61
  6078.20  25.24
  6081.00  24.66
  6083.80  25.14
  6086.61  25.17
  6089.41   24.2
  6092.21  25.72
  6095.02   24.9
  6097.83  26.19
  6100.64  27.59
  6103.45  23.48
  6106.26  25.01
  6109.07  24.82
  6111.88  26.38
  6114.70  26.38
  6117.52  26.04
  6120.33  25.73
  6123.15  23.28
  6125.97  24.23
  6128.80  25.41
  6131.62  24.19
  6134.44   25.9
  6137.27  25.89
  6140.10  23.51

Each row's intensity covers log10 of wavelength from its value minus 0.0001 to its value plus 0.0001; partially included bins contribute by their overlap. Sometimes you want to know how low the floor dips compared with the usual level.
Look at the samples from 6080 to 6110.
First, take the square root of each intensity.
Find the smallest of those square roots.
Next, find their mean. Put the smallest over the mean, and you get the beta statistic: 0.966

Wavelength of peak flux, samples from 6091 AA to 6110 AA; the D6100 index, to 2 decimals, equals 6100.64 AA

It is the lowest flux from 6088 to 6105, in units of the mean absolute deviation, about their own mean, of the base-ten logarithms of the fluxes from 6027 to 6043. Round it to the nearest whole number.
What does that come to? 1948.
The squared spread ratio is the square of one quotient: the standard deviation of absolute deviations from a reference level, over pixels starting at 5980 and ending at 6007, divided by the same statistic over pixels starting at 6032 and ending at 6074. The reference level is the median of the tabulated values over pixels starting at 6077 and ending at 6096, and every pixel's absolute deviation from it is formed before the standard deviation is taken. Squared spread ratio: 0.2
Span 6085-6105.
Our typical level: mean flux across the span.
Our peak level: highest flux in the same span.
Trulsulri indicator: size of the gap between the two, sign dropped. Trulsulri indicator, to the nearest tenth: 2.3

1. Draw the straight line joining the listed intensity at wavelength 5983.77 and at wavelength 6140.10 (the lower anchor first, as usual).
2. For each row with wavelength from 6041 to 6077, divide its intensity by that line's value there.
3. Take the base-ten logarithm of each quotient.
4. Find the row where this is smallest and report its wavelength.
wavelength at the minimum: 6053.06 AA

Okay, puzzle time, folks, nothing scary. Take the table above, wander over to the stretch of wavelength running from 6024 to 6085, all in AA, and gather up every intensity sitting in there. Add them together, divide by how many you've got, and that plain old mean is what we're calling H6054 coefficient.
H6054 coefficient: 25.2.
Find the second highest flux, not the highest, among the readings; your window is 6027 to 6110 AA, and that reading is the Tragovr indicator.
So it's 27.59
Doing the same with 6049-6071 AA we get 25.79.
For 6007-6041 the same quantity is 26.66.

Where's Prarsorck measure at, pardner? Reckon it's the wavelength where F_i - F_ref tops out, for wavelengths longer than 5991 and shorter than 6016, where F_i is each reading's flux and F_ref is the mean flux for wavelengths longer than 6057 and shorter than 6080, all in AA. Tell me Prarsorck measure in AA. 6011.39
